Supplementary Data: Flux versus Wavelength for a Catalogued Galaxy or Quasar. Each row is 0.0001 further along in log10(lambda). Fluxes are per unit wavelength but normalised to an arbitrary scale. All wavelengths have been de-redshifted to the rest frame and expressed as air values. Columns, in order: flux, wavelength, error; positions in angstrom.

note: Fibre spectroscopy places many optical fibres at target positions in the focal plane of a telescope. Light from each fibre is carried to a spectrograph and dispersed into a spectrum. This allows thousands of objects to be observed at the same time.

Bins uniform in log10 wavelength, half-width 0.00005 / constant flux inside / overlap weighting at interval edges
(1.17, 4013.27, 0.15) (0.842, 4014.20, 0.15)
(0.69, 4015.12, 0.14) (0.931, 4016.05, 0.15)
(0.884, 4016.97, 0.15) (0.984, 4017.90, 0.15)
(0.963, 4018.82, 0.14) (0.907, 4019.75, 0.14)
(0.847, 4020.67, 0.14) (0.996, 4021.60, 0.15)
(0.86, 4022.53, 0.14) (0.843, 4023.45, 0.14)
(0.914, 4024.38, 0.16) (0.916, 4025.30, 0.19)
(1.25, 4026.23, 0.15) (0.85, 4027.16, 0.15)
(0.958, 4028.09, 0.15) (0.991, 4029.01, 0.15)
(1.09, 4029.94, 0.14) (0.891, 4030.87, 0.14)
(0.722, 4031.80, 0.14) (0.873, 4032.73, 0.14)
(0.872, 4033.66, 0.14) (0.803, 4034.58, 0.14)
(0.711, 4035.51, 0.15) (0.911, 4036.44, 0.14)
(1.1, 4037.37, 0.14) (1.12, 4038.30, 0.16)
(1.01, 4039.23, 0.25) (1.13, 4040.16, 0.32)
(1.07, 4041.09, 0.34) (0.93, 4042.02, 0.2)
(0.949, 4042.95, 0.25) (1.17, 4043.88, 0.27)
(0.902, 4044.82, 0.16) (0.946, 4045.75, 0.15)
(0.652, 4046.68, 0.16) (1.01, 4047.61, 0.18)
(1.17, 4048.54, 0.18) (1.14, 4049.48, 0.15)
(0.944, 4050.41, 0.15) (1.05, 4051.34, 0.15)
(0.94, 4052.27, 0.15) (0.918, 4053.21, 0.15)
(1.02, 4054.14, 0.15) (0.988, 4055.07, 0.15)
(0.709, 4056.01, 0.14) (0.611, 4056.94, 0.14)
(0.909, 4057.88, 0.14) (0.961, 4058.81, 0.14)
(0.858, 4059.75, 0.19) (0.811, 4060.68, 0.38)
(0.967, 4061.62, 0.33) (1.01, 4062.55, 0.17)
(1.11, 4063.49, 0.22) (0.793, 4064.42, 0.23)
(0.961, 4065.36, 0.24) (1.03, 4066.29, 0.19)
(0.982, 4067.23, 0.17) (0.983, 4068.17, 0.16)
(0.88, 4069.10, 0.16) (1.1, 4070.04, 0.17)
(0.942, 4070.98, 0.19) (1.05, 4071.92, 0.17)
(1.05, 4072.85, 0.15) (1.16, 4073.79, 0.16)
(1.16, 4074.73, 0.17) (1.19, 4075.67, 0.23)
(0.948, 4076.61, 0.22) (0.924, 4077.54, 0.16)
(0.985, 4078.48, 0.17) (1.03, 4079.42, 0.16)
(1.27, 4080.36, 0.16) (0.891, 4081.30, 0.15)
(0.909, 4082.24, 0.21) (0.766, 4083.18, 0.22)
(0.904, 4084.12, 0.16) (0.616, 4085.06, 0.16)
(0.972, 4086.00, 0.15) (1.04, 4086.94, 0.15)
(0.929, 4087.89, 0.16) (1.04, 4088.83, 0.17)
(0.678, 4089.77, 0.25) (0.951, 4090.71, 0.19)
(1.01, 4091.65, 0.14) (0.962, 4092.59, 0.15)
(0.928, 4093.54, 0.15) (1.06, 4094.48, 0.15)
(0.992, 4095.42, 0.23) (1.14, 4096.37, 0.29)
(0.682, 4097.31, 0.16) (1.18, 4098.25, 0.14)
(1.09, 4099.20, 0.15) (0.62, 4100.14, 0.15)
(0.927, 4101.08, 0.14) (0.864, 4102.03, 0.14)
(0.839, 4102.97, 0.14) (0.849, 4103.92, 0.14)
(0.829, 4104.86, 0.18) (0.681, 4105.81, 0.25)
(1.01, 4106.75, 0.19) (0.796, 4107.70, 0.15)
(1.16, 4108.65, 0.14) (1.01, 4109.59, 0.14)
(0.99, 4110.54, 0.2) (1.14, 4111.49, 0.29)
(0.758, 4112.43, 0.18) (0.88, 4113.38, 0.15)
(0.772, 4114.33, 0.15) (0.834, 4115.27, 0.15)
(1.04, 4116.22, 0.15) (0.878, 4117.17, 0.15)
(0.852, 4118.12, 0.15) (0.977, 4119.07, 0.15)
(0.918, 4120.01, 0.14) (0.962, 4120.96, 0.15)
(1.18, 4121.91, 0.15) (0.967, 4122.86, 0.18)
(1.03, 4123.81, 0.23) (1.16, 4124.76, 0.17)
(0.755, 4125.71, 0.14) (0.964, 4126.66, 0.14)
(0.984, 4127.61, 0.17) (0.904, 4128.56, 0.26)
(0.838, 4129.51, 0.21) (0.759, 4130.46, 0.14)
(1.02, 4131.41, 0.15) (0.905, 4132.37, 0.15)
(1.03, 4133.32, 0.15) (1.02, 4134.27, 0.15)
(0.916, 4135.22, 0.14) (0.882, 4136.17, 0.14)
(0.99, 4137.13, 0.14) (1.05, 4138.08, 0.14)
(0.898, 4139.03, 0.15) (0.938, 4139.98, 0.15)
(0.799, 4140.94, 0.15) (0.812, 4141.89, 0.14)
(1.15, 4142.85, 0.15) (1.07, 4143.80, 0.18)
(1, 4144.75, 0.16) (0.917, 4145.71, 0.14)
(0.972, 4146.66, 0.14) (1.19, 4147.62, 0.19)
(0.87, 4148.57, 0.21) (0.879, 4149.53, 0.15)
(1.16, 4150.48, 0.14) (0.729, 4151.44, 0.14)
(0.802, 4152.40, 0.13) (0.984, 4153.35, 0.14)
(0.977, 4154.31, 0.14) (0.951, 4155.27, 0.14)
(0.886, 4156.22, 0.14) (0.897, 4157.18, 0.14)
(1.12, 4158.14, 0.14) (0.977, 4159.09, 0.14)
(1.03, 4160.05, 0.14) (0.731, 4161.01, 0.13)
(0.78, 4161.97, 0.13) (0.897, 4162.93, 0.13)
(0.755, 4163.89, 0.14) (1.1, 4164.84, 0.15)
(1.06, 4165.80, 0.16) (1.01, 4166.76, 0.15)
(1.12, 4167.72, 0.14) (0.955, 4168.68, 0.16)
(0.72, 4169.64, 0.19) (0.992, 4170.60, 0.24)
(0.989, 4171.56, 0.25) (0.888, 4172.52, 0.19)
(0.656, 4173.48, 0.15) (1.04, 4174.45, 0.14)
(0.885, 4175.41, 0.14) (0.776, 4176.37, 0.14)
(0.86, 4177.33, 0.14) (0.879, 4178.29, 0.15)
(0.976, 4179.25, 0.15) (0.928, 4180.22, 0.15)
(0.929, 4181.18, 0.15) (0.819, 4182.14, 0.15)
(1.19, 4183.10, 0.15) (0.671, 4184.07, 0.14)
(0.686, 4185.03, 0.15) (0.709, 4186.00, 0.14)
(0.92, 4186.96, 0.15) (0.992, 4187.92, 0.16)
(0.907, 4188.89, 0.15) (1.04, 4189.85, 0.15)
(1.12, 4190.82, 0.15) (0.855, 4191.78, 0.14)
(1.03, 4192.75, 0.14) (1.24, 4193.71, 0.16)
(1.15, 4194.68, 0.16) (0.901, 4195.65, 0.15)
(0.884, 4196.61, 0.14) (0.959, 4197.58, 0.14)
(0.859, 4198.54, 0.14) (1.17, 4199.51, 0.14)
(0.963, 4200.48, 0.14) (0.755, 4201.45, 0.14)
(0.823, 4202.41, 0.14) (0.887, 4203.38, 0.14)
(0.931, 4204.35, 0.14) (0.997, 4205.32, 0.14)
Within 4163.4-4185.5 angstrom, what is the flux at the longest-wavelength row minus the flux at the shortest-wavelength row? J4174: -0.1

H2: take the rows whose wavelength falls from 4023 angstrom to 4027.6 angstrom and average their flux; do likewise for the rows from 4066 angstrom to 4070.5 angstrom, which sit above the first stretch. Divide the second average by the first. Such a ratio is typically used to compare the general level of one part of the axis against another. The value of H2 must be 1.04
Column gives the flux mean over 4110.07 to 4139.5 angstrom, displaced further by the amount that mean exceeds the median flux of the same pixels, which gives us 0.93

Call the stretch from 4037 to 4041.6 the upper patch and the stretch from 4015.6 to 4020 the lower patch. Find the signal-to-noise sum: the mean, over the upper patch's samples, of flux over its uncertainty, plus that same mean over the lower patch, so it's 11.5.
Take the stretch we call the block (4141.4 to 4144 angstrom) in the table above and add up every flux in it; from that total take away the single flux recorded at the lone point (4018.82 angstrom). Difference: 2.1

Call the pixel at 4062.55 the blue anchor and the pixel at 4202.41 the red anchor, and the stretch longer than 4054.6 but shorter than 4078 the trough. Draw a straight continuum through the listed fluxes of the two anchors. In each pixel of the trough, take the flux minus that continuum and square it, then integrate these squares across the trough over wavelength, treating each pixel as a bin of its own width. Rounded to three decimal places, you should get 0.502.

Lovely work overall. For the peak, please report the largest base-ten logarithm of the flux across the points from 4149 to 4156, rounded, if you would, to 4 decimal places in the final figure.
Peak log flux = 0.0645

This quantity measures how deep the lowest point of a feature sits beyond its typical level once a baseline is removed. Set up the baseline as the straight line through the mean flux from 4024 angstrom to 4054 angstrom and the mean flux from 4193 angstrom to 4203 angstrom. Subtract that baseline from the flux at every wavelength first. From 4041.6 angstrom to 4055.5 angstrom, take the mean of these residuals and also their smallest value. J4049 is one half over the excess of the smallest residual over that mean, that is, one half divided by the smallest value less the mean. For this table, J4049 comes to -1.5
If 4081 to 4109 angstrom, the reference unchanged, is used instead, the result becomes -1.7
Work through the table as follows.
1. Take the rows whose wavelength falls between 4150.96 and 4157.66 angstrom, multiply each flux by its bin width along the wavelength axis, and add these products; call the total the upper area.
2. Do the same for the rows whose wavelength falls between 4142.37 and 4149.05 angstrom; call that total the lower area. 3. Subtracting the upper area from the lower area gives 0.9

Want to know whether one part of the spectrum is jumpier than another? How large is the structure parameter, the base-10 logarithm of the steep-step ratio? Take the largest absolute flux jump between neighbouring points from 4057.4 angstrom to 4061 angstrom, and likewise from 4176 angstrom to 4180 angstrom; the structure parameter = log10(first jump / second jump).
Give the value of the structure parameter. 0.03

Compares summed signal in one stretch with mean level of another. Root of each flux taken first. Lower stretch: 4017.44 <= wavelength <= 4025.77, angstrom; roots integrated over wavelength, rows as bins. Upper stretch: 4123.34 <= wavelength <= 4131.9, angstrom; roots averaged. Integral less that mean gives 7.00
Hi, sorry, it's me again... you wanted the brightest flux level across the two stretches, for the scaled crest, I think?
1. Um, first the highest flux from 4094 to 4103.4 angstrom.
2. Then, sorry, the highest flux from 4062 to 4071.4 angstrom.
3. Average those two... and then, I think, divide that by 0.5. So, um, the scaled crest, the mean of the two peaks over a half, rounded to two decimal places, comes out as 2.29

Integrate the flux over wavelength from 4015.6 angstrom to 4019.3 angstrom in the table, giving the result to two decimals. 3.48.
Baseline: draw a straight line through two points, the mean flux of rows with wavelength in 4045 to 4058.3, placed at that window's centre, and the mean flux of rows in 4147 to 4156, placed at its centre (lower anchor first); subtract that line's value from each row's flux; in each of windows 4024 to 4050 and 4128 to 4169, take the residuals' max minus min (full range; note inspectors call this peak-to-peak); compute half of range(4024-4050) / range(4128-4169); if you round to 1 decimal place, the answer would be 0.7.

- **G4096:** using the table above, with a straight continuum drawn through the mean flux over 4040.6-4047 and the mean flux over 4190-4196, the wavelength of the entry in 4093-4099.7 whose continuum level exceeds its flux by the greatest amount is 4097.31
